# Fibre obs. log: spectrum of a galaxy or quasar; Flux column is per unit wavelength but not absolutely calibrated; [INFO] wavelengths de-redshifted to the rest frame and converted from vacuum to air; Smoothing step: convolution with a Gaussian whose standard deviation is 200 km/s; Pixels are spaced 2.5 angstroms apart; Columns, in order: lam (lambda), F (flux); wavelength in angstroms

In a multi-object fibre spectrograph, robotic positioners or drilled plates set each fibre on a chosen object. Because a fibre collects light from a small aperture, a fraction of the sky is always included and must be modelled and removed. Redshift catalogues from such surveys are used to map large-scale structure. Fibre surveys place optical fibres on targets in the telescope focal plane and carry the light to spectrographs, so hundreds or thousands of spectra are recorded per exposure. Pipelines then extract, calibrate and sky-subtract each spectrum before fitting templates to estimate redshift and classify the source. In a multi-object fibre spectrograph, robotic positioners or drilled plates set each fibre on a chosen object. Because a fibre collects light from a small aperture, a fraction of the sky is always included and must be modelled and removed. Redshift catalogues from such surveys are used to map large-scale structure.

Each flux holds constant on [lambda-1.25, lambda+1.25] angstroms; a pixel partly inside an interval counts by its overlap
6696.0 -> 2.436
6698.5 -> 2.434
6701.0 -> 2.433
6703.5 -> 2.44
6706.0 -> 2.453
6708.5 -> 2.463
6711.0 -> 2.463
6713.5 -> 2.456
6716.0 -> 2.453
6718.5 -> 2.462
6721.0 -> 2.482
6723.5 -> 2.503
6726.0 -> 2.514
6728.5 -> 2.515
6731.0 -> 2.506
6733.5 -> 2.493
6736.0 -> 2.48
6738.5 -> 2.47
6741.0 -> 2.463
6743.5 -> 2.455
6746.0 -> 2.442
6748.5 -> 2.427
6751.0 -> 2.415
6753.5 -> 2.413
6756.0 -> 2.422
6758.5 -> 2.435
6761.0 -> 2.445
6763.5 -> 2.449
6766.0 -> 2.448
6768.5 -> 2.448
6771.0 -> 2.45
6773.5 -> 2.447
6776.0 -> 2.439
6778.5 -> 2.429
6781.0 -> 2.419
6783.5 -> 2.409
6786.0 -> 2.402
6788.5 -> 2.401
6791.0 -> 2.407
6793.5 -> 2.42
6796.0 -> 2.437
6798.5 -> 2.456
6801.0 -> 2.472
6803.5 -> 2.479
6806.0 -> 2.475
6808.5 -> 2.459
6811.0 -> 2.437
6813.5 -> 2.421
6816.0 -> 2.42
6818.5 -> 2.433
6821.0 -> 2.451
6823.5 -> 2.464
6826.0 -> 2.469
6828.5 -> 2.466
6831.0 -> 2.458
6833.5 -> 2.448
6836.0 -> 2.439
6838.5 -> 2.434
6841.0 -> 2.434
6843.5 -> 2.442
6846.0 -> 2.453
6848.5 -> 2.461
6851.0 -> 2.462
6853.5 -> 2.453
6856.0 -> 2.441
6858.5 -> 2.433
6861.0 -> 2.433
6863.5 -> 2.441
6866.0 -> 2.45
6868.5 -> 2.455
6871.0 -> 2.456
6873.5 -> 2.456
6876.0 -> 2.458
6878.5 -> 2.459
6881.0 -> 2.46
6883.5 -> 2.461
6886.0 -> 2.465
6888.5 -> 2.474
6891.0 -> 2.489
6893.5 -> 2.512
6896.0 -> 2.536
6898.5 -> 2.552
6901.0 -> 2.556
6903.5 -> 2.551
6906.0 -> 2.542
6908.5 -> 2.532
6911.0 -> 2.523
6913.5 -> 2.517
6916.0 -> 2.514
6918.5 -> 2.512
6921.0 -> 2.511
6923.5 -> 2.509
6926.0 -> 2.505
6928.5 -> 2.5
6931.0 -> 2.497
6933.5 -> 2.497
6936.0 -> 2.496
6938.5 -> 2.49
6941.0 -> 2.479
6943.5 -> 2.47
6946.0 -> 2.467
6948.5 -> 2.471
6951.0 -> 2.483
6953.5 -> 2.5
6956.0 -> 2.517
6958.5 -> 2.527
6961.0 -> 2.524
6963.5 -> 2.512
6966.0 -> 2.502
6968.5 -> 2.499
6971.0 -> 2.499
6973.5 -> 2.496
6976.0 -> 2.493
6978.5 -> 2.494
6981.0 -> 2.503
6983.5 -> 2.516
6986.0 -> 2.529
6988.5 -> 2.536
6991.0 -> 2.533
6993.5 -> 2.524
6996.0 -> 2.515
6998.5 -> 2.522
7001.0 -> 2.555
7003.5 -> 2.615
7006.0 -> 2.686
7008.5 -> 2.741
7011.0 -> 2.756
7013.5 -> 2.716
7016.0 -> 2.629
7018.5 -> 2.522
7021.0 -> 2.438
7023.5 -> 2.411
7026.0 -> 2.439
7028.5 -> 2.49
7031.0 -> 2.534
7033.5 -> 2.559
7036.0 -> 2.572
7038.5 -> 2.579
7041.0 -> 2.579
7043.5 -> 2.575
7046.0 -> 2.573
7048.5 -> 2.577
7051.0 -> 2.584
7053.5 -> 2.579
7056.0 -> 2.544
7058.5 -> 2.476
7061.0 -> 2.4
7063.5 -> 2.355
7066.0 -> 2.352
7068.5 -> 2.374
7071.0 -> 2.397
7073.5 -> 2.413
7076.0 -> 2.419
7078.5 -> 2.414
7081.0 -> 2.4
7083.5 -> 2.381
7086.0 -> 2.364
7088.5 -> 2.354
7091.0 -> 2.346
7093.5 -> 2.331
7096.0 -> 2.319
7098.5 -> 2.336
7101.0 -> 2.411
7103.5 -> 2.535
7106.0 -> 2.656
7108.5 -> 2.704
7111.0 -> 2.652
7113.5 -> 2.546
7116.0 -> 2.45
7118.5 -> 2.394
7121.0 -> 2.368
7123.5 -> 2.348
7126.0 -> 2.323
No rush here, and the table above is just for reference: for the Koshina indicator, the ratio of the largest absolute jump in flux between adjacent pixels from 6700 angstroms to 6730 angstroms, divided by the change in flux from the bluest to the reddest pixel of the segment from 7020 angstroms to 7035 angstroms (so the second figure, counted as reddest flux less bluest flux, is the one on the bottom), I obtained 0.17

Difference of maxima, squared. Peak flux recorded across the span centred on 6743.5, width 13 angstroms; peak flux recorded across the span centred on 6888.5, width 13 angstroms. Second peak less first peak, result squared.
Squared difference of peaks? 0.002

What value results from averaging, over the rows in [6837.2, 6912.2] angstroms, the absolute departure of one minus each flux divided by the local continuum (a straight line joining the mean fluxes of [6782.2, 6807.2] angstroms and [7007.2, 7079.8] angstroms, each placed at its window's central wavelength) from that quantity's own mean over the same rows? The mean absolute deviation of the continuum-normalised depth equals 0.012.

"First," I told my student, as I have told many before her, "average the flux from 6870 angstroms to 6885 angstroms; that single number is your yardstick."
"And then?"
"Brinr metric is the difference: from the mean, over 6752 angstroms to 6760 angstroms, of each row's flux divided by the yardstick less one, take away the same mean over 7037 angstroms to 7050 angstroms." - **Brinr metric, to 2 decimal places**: -0.06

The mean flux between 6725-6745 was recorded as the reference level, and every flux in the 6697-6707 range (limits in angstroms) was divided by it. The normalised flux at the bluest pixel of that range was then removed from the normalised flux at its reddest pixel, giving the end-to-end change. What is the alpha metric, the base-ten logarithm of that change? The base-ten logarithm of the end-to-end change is -2.1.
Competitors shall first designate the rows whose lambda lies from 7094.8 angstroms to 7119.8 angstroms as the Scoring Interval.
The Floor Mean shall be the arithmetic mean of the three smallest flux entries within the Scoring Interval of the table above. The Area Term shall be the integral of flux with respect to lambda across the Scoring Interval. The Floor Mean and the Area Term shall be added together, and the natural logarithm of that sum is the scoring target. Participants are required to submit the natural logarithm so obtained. 4.17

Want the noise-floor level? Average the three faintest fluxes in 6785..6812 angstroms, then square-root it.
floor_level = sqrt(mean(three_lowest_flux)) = 1.55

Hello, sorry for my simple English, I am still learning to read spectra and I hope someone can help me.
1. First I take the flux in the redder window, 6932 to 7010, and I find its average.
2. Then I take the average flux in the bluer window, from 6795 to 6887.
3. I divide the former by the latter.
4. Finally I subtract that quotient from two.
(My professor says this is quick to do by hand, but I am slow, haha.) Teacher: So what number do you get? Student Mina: 0.97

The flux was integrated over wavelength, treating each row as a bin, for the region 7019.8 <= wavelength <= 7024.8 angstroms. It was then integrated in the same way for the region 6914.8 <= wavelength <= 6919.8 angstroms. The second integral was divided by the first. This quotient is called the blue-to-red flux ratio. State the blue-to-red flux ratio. 1.04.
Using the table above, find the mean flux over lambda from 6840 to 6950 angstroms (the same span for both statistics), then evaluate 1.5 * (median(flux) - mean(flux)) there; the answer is -0.017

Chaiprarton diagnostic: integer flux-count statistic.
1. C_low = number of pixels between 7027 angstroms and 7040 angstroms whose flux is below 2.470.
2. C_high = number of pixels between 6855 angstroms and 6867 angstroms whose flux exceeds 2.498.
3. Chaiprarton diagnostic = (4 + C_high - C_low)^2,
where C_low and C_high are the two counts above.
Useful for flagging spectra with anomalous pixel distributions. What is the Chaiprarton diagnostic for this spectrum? 16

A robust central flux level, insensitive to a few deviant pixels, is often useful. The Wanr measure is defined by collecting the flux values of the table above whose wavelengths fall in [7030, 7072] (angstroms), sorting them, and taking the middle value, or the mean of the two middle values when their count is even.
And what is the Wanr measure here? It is 2.56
